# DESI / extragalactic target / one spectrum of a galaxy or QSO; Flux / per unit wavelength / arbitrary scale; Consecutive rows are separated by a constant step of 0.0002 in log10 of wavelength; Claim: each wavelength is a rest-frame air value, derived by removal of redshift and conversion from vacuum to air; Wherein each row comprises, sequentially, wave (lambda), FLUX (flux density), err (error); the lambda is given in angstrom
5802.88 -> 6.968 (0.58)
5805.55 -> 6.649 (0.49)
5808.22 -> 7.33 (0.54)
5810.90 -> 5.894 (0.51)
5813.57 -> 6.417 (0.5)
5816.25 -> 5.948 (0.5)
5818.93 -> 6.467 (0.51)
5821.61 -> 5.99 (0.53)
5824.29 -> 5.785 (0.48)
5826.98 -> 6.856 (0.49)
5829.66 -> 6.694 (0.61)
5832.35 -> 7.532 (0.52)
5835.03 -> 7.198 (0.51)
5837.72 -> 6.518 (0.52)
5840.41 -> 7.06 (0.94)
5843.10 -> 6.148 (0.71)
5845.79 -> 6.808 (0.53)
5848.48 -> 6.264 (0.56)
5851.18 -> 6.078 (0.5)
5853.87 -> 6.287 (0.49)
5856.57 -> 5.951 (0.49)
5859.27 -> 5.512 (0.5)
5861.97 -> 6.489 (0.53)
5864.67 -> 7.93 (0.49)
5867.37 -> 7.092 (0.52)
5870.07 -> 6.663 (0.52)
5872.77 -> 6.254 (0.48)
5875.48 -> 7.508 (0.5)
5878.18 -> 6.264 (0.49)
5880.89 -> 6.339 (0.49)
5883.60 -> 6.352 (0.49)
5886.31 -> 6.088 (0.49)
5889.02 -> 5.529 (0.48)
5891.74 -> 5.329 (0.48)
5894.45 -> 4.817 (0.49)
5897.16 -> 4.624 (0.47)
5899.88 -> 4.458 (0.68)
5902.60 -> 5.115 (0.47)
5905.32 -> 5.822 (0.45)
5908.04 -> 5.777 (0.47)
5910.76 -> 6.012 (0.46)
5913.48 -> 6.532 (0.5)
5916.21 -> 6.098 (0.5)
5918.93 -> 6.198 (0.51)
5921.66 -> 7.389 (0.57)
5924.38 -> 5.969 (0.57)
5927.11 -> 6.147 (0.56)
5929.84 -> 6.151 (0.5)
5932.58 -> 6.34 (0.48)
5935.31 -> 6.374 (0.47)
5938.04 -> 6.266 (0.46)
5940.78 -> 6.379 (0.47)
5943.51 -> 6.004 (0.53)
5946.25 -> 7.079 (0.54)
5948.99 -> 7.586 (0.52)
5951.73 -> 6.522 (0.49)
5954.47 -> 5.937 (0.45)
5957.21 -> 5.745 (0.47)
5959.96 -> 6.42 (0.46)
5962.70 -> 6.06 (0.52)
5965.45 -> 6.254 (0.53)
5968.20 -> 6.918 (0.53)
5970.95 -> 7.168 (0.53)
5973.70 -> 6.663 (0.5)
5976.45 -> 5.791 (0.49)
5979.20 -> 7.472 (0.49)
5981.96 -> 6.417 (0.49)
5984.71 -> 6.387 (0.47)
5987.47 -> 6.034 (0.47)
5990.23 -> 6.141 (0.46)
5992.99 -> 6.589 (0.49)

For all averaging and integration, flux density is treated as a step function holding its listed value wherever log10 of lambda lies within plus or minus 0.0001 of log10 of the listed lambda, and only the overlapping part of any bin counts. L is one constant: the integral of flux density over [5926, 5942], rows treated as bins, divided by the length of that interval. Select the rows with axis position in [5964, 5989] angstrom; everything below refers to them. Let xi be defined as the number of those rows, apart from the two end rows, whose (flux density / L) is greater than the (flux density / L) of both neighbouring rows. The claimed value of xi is 2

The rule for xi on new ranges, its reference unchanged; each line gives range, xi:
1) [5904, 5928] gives 2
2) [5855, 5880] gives 2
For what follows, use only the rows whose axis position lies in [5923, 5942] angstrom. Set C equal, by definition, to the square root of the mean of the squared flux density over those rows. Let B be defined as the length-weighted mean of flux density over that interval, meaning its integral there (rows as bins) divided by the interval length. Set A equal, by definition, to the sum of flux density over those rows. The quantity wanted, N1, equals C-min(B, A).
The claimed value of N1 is 0.001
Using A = 43.6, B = 6.23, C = 6.23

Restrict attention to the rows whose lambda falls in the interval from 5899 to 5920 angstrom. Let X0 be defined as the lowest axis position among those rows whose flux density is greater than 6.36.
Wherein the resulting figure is 5913.48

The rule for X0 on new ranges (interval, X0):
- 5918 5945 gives 5921.66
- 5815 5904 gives 5818.93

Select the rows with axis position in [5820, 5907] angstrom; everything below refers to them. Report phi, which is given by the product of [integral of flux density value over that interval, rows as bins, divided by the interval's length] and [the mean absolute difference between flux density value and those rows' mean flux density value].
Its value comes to 3.9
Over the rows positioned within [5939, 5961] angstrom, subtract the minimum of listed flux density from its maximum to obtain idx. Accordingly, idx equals 1.8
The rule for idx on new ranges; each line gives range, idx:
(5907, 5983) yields 1.8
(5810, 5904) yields 3.5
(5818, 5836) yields 1.7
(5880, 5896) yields 1.5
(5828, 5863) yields 2.0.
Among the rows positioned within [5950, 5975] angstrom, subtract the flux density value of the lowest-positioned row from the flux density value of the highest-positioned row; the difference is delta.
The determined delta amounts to 0.1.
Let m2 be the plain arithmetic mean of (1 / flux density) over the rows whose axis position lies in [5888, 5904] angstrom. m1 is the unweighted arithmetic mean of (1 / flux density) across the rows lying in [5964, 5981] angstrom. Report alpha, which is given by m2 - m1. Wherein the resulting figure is 0.052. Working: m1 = 0.150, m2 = 0.202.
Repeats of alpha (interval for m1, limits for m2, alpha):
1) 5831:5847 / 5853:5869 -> 0.009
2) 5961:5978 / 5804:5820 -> 0.001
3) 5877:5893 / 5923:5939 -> -0.007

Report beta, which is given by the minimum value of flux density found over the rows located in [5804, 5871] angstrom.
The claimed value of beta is 5.512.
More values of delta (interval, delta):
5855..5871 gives 0.7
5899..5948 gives 2.6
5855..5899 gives -1.3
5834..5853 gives -1.1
